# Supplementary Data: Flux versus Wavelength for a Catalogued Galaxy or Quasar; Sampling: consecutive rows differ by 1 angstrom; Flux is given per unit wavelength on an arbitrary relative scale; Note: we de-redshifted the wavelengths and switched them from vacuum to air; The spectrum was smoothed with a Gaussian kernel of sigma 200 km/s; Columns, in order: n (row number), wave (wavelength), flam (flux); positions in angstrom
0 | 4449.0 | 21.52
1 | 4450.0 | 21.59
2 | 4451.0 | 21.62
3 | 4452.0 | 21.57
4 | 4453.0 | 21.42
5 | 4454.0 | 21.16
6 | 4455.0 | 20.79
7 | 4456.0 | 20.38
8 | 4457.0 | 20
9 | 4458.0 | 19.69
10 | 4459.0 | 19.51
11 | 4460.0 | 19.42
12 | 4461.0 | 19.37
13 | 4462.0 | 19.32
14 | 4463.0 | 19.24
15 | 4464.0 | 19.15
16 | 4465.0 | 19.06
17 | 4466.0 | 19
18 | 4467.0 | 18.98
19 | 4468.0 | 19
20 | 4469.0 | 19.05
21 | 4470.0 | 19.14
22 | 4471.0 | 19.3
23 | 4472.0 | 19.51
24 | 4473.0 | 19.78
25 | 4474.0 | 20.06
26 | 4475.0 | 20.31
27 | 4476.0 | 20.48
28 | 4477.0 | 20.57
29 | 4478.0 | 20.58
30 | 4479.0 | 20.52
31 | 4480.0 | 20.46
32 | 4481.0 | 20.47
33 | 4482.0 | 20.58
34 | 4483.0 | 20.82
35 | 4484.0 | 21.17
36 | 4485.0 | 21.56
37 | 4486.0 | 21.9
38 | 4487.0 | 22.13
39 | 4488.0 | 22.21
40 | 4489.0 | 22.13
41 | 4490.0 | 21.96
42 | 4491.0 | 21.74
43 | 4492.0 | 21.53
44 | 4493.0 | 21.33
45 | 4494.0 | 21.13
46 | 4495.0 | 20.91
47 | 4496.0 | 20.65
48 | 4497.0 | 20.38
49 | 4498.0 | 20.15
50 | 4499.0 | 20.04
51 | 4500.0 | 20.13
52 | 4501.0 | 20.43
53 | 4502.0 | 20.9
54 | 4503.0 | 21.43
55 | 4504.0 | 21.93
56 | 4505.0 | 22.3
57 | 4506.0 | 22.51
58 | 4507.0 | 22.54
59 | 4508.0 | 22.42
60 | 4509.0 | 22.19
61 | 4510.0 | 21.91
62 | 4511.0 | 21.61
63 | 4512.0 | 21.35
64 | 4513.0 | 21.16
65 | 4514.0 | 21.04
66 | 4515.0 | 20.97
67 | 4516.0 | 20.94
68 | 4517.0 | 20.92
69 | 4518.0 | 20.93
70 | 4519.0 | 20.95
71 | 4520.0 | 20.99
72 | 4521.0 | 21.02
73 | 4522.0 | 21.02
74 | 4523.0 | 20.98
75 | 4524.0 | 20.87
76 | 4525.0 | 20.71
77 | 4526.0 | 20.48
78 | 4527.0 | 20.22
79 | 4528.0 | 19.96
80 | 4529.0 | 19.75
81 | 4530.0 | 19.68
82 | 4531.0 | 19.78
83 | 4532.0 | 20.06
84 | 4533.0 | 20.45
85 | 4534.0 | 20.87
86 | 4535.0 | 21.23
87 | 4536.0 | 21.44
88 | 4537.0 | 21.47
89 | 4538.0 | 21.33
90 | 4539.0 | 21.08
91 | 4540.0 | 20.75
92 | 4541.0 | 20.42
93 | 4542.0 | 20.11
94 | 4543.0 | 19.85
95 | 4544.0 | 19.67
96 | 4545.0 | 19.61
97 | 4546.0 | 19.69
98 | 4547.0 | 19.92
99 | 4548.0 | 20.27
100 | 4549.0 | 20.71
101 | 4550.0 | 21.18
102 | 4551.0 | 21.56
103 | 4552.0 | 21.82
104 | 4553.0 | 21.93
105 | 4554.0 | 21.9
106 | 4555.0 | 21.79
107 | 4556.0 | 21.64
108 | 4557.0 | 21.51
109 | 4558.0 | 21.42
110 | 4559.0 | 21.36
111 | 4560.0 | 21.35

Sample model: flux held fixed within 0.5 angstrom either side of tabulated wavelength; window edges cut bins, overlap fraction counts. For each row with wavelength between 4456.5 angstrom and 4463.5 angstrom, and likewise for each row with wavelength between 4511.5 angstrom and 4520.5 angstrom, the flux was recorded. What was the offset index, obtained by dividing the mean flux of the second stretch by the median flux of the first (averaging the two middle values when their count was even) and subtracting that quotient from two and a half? 1.42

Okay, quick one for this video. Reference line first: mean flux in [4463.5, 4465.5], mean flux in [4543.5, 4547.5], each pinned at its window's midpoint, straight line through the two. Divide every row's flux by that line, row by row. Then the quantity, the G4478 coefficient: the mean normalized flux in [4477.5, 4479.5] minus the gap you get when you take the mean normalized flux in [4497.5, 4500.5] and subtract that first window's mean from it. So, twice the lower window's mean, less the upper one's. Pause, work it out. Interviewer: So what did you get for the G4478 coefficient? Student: 1.10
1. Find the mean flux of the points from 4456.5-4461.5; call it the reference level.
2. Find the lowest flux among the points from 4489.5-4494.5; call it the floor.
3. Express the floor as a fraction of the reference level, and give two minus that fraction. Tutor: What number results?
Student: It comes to 0.92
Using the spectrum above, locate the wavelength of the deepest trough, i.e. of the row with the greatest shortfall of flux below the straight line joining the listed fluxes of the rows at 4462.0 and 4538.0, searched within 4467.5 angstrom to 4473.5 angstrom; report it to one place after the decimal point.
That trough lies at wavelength 4468.0 angstrom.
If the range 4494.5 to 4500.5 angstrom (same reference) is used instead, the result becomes 4499.0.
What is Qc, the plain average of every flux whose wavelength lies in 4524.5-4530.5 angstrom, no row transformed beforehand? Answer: 20.1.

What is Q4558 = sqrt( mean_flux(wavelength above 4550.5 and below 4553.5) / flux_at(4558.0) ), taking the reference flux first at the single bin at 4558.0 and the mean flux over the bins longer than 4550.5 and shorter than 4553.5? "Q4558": 1.01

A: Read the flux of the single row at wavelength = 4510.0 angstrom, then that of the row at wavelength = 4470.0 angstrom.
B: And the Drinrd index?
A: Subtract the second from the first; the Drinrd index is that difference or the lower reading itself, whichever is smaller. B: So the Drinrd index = 2.8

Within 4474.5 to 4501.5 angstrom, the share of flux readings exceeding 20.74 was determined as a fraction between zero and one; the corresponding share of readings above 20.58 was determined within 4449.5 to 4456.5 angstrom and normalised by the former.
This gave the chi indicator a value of 1.8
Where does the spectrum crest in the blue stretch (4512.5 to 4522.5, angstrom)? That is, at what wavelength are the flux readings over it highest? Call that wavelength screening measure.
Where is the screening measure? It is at 4513.0 angstrom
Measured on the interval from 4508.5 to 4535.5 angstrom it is 4509.0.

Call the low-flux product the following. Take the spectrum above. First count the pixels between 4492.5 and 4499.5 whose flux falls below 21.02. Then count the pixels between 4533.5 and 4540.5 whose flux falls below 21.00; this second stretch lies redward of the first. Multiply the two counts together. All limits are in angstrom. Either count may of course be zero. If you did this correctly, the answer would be 10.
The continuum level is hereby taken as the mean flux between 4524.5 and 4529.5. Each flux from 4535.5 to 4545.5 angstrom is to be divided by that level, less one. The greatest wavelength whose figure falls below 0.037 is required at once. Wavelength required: 4545.0 angstrom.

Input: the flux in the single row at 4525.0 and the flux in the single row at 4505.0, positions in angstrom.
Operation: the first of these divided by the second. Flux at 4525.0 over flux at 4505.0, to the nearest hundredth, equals 0.93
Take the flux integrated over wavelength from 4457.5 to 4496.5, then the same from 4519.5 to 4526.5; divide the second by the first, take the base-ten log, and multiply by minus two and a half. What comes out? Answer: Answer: 1.8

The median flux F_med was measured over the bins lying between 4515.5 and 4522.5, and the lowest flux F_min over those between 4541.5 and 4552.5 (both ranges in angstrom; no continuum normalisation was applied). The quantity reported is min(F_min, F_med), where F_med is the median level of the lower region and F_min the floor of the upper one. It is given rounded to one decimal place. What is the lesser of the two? 19.6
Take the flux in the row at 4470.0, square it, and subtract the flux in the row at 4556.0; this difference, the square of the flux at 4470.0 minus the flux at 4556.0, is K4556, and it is 345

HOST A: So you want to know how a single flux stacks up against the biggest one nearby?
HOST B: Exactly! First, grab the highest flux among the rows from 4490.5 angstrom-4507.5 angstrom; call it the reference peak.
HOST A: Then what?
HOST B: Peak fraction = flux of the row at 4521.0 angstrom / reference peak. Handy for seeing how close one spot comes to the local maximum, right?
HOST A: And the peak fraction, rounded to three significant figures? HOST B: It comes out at 0.933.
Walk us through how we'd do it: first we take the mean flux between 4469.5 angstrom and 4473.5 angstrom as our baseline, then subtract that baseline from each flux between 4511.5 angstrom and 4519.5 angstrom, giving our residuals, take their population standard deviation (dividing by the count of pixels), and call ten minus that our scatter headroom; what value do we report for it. 9.86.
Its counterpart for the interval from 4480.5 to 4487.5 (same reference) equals 9.40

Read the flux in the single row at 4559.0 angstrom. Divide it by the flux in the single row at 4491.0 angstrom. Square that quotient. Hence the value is 0.97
